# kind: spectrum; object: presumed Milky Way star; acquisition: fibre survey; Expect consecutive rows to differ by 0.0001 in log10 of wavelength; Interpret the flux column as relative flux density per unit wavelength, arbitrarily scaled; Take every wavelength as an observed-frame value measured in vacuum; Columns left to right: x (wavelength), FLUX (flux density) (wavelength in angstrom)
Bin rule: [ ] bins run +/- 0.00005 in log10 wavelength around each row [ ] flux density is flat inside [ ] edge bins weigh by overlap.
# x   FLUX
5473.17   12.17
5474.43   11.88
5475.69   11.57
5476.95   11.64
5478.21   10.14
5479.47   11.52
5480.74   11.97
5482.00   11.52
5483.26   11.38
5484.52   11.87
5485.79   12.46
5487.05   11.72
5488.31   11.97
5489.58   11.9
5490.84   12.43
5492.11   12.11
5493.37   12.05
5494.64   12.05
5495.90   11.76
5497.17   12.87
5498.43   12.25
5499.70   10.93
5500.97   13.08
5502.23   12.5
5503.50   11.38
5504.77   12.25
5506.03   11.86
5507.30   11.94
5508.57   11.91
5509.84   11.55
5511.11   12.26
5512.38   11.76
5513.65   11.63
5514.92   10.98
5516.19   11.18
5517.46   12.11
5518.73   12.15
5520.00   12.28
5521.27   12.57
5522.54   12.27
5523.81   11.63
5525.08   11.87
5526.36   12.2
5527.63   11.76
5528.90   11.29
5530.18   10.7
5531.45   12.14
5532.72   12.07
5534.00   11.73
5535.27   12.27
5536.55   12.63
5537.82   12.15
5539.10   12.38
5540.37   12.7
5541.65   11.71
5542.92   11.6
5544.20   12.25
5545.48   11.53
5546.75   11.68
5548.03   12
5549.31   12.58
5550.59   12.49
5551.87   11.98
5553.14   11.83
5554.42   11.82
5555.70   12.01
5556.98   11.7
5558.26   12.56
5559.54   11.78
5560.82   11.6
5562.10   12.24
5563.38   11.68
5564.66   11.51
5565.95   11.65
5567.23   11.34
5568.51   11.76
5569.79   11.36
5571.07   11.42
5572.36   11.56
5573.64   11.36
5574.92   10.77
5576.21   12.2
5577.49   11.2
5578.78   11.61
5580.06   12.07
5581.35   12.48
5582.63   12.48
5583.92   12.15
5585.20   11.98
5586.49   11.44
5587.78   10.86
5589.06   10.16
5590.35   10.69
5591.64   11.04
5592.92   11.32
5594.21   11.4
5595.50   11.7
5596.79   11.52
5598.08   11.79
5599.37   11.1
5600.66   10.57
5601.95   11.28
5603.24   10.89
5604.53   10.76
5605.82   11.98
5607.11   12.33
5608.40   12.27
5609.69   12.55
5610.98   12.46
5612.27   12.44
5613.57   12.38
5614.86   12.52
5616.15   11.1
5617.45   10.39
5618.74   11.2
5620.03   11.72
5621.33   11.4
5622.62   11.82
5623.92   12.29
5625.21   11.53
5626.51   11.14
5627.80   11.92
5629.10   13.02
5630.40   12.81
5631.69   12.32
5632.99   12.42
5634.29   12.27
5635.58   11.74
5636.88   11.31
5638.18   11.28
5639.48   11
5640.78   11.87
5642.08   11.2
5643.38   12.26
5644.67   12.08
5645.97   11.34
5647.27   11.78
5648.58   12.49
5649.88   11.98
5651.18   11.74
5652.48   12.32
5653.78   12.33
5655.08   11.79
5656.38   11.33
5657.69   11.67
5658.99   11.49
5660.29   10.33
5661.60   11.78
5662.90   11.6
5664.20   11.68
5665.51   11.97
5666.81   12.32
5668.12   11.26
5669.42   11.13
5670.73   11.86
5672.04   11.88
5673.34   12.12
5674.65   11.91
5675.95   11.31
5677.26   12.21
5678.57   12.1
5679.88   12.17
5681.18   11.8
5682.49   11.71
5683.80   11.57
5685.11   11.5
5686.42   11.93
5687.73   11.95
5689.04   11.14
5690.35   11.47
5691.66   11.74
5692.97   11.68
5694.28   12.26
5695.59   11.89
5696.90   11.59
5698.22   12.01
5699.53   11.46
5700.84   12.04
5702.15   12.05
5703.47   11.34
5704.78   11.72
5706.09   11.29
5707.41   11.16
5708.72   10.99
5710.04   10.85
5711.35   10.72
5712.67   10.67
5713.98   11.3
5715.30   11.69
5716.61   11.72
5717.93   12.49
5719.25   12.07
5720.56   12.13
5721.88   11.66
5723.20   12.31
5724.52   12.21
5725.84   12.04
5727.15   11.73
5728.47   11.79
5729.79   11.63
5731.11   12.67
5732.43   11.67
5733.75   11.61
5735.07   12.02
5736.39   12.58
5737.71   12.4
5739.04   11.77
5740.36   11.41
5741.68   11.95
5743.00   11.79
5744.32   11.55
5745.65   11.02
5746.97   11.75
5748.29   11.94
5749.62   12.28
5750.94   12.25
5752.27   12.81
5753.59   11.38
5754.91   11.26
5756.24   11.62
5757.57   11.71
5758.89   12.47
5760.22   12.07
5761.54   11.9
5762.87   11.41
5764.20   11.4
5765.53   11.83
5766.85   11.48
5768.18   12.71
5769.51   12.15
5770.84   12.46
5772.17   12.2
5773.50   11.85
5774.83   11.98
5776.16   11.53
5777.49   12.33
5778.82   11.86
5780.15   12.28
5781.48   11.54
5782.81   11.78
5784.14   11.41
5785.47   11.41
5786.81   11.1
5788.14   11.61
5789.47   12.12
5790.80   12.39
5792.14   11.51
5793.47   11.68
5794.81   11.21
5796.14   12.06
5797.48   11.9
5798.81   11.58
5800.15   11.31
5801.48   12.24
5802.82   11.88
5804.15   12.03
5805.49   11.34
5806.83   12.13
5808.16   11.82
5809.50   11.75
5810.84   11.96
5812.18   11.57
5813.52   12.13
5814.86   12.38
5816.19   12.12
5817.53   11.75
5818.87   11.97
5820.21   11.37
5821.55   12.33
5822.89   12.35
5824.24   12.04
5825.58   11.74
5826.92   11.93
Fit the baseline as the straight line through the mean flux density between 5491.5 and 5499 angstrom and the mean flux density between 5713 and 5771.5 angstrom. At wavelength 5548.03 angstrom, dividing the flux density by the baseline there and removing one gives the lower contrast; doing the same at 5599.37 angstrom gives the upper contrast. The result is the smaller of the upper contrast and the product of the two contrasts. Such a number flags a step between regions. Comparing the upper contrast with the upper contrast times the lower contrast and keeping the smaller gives -0.080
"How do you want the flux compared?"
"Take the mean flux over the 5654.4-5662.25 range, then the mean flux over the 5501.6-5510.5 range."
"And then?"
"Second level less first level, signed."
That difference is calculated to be 0.51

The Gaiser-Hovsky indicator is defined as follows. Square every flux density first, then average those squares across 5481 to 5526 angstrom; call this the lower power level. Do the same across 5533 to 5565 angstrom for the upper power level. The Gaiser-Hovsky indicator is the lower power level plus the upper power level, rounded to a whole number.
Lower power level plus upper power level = 288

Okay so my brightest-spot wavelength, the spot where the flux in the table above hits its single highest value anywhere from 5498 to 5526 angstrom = 5500.97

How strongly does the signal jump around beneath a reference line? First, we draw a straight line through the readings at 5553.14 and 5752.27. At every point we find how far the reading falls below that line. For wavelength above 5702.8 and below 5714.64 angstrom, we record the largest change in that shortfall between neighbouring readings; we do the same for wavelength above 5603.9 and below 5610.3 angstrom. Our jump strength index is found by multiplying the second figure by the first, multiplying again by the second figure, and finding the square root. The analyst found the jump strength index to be 0.96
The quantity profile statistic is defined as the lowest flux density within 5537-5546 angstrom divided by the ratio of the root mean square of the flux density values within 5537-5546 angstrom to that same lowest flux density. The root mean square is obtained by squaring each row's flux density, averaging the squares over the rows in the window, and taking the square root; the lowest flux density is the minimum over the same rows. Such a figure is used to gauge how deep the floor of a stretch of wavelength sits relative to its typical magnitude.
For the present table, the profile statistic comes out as 11.0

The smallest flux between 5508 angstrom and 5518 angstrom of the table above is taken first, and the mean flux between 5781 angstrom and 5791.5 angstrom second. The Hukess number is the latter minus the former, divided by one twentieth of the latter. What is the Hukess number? 1.2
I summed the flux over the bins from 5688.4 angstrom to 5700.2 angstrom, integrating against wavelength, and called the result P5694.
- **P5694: 138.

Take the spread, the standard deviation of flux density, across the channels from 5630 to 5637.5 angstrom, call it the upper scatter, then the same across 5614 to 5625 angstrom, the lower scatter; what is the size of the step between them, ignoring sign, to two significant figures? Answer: 0.15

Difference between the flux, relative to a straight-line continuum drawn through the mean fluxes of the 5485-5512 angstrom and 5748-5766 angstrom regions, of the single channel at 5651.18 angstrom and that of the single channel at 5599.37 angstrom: 0.06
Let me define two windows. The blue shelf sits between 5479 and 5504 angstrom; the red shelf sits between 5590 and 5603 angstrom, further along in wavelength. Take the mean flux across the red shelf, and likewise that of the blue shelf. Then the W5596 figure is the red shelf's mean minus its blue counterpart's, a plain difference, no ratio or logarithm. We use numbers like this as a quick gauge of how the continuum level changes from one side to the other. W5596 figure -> -0.75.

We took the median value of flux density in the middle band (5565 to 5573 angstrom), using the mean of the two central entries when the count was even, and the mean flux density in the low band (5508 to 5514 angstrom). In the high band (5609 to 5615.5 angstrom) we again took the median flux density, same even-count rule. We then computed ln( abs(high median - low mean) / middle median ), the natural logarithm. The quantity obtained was -2.9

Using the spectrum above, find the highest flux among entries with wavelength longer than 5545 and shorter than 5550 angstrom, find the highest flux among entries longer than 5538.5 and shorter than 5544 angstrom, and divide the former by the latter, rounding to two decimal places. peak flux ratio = 0.99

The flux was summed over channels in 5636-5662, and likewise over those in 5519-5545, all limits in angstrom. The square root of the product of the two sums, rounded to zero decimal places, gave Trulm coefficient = 237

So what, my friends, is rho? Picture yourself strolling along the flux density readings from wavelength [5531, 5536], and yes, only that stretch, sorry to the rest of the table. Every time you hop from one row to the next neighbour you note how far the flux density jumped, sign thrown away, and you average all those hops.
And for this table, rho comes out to 0.32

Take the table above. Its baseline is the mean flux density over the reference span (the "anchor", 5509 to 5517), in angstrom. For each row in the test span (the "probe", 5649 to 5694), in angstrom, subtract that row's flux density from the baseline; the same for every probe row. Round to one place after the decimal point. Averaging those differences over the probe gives -0.2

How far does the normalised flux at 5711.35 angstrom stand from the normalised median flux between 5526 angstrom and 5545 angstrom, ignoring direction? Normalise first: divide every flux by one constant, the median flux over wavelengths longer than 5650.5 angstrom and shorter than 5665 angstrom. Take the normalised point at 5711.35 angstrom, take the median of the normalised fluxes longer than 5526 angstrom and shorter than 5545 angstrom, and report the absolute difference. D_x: 0.12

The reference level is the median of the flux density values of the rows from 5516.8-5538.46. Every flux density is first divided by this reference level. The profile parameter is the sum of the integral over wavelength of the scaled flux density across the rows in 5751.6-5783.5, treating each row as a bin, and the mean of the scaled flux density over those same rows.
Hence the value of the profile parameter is 32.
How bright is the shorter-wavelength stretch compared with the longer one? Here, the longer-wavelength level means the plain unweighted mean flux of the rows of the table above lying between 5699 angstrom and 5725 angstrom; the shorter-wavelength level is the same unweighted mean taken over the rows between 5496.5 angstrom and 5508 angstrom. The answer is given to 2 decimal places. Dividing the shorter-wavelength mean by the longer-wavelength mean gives 1.05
